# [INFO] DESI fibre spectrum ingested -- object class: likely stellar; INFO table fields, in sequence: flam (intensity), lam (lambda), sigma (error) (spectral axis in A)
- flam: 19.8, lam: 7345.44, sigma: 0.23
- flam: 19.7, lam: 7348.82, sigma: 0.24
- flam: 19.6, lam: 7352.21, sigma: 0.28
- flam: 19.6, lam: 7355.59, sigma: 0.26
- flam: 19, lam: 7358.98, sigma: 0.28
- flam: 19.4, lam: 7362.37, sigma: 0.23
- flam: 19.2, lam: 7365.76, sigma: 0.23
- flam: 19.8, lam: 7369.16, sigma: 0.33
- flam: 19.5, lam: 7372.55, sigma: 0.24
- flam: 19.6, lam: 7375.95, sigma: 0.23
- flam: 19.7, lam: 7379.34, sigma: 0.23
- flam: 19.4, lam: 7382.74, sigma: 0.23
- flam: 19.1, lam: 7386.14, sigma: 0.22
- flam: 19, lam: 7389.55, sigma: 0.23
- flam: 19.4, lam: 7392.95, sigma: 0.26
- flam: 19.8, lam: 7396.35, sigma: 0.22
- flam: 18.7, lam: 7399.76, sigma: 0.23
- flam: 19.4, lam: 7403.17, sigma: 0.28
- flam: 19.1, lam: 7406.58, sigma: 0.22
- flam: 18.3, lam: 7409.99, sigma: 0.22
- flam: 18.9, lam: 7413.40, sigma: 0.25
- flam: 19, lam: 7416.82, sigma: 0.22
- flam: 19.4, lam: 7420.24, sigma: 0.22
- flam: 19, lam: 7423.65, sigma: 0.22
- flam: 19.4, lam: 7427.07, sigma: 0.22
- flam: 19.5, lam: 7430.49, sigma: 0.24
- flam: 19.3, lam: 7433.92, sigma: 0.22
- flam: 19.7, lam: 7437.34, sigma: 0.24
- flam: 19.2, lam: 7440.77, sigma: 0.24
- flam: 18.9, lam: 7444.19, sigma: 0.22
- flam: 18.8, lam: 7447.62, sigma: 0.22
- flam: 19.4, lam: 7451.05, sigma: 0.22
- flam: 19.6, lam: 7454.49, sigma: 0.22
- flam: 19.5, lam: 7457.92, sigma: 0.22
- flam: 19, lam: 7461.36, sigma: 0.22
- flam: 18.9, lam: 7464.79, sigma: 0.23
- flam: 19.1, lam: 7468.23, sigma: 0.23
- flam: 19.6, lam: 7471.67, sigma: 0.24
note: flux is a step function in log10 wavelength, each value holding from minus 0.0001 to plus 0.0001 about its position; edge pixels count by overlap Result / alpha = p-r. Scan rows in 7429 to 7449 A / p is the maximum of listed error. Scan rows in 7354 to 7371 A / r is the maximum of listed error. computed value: -0.090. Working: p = 0.240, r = 0.33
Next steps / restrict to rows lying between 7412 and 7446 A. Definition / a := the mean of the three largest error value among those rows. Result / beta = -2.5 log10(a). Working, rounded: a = 0.24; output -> 1.53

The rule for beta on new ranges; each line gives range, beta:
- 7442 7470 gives 1.61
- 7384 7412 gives 1.48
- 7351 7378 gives 1.32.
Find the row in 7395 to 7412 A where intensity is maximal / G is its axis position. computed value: 7396.35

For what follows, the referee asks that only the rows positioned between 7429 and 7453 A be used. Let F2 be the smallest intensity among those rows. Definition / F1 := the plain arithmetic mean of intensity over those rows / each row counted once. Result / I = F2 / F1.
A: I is 0.976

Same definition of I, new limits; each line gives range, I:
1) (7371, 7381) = 0.995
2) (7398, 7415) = 0.969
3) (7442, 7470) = 0.982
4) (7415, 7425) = 0.993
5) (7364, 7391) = 0.979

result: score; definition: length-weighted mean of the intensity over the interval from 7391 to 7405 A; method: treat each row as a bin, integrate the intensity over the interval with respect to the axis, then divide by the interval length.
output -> 19.3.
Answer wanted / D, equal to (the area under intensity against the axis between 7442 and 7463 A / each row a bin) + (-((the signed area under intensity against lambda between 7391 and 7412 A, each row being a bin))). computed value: 2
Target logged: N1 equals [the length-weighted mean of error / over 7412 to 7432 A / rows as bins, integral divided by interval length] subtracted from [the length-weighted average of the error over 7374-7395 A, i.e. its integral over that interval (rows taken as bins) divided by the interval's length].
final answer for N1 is 0.01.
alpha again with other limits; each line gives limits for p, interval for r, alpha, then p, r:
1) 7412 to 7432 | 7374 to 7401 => -0.010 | 0.250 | 0.26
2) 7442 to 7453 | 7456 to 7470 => -0.010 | 0.220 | 0.23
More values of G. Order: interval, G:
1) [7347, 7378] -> 7369.16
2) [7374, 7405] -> 7396.35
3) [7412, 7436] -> 7430.49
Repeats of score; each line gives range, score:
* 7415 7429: 19.2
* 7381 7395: 19.2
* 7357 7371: 19.4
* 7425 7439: 19.5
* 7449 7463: 19.4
